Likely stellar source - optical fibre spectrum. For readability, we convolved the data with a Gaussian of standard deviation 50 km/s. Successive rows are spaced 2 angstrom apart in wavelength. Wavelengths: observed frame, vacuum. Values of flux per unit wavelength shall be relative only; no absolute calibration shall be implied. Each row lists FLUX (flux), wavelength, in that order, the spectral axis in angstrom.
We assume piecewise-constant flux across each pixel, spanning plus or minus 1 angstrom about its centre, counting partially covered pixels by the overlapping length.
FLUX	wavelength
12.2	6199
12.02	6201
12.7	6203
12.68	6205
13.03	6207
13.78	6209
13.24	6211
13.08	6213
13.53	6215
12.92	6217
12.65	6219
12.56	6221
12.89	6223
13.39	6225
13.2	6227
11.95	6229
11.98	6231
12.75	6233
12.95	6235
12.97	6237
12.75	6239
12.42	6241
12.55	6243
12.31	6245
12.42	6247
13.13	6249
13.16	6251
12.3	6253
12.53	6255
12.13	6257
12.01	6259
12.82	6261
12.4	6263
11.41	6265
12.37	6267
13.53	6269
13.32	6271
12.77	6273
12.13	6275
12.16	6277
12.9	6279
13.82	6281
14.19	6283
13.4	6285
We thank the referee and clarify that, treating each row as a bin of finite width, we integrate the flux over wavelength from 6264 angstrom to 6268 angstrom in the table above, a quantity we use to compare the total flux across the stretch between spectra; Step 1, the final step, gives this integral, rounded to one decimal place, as 47.6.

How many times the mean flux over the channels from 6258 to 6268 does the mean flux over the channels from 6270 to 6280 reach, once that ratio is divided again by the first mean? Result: 0.085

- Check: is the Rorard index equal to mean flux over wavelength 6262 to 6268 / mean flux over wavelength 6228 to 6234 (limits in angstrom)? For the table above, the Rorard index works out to 0.99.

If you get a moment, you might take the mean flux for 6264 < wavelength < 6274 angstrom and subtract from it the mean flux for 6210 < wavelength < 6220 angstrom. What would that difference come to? -0.40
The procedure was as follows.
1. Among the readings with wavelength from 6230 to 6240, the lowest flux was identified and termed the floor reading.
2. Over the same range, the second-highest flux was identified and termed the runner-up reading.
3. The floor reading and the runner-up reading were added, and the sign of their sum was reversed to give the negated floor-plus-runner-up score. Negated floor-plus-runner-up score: -24.9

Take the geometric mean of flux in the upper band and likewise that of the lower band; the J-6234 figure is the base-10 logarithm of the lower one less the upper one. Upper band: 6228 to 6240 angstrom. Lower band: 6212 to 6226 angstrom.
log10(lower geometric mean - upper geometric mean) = -0.3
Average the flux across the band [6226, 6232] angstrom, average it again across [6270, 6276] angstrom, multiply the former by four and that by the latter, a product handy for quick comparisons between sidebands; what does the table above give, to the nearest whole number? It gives 631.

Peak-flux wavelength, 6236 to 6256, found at 6251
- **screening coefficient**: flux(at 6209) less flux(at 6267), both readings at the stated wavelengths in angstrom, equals 1.4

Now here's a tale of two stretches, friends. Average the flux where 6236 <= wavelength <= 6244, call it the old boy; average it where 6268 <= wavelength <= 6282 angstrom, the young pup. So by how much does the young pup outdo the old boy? 0.3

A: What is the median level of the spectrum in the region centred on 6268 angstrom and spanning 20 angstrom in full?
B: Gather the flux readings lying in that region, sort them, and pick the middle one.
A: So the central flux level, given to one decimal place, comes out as 12.4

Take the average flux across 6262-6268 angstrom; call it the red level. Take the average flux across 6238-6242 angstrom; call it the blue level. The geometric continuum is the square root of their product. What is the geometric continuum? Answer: 12.3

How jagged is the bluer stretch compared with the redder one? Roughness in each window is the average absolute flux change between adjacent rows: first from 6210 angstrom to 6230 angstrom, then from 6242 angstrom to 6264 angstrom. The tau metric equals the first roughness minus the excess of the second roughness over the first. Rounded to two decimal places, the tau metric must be 0.46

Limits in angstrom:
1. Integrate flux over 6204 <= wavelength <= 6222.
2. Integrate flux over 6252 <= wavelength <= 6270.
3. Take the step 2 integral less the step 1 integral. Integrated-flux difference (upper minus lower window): -12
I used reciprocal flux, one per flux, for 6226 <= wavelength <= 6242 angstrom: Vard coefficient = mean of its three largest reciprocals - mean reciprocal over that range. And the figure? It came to 0.0032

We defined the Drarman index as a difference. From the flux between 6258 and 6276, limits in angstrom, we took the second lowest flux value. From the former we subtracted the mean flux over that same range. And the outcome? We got -0.52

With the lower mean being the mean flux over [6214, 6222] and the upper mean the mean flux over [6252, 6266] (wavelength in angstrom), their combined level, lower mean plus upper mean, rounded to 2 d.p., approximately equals 25.14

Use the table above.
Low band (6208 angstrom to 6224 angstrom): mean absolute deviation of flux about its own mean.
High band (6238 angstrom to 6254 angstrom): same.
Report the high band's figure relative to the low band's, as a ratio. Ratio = 0.88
